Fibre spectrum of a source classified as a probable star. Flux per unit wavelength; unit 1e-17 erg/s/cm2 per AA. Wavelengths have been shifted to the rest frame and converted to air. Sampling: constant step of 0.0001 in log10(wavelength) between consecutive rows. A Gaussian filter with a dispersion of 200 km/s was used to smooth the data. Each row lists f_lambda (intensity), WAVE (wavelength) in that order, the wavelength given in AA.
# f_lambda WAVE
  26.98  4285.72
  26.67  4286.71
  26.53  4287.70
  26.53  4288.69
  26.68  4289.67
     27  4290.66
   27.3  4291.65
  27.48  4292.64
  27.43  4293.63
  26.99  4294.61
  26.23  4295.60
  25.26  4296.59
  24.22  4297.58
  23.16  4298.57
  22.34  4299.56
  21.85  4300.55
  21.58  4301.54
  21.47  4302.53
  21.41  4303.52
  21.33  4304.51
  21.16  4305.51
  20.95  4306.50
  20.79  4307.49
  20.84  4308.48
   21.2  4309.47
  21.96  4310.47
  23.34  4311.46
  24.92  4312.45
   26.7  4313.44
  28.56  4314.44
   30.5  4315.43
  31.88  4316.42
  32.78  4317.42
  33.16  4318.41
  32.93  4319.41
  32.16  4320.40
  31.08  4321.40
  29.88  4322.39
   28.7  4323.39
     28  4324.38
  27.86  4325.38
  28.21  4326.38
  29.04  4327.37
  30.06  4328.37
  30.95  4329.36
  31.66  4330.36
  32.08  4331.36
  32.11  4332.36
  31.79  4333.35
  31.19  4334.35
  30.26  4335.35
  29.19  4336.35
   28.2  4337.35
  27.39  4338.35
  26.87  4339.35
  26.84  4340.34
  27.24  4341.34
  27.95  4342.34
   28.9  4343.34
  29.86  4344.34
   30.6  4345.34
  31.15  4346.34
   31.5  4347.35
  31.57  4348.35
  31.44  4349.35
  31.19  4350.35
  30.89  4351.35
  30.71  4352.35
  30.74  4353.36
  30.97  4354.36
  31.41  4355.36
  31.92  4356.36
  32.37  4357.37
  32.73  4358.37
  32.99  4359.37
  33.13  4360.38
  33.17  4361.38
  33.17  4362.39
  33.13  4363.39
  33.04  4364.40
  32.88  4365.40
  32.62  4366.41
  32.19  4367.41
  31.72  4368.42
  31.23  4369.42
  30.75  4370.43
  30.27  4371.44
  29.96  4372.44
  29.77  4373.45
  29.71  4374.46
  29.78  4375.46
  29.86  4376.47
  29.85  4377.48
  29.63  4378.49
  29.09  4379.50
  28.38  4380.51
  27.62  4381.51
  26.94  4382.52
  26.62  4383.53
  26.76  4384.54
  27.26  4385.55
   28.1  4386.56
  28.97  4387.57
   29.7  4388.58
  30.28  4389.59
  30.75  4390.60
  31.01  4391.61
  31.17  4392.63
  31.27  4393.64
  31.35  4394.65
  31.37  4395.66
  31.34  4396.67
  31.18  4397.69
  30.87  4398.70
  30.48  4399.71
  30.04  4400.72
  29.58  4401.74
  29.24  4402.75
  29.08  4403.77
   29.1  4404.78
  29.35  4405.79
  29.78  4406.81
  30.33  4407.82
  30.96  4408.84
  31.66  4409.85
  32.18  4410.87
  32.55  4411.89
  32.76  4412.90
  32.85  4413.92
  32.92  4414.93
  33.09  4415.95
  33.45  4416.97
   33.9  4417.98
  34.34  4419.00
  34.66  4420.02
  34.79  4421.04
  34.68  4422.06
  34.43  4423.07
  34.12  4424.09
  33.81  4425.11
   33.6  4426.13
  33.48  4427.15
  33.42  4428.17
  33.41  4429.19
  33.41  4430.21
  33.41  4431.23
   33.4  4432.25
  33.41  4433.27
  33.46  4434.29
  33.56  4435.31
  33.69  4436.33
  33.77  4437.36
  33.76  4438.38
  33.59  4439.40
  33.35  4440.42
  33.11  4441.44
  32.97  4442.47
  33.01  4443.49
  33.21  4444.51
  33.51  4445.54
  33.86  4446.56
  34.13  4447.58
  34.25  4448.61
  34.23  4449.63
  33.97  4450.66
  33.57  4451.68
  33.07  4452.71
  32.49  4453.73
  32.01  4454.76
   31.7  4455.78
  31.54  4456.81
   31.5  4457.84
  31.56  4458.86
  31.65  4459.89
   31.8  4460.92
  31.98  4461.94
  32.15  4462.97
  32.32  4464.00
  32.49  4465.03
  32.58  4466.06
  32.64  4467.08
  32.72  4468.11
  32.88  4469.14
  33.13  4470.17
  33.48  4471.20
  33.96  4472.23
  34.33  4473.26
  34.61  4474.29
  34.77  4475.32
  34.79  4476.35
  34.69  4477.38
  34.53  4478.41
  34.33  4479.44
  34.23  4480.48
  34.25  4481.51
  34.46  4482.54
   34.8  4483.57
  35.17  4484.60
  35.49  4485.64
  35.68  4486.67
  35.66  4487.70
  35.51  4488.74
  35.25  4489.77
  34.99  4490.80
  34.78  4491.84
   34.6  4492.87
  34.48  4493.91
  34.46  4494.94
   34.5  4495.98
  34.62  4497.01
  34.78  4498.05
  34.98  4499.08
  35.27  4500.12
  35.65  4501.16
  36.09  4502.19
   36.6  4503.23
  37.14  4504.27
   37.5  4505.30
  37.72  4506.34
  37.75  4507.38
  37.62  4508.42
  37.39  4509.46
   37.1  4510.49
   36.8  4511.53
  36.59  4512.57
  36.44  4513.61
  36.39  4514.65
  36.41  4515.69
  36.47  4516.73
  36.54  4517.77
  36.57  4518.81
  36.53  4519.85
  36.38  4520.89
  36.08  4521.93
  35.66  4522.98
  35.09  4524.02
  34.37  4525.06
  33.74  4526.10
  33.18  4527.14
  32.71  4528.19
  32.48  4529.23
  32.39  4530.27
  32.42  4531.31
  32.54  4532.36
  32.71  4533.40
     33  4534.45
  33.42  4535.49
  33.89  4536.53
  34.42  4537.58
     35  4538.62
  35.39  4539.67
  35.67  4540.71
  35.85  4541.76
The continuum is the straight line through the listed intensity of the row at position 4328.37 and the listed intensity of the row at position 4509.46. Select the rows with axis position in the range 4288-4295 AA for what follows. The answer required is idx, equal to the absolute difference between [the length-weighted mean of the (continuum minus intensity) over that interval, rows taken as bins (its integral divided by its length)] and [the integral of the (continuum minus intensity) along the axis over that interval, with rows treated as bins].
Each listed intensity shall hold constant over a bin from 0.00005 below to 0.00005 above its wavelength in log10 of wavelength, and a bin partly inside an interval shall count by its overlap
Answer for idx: 9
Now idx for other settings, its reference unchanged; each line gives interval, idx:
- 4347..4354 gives 1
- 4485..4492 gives 7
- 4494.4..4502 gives 13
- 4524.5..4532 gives 33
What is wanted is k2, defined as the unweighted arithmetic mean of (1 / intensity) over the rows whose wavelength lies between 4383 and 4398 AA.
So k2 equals 0.0337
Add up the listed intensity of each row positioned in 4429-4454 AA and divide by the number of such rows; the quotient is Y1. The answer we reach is 33.5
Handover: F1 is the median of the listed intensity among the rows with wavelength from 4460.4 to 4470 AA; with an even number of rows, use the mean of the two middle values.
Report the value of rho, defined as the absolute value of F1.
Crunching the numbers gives 32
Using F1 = 32.5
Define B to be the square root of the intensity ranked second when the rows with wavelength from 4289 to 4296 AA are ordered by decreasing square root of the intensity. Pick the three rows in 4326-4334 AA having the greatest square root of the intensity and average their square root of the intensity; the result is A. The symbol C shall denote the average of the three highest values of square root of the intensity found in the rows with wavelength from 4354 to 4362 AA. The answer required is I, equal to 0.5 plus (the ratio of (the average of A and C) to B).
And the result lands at 1.59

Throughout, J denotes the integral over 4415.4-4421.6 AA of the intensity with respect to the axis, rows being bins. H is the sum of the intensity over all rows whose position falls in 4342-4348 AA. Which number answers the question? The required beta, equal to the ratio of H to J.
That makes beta 0.9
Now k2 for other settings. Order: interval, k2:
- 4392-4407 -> 0.0330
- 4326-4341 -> 0.0338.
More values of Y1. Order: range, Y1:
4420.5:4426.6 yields 34.2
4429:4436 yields 33.4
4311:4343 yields 29.5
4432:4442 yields 33.5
